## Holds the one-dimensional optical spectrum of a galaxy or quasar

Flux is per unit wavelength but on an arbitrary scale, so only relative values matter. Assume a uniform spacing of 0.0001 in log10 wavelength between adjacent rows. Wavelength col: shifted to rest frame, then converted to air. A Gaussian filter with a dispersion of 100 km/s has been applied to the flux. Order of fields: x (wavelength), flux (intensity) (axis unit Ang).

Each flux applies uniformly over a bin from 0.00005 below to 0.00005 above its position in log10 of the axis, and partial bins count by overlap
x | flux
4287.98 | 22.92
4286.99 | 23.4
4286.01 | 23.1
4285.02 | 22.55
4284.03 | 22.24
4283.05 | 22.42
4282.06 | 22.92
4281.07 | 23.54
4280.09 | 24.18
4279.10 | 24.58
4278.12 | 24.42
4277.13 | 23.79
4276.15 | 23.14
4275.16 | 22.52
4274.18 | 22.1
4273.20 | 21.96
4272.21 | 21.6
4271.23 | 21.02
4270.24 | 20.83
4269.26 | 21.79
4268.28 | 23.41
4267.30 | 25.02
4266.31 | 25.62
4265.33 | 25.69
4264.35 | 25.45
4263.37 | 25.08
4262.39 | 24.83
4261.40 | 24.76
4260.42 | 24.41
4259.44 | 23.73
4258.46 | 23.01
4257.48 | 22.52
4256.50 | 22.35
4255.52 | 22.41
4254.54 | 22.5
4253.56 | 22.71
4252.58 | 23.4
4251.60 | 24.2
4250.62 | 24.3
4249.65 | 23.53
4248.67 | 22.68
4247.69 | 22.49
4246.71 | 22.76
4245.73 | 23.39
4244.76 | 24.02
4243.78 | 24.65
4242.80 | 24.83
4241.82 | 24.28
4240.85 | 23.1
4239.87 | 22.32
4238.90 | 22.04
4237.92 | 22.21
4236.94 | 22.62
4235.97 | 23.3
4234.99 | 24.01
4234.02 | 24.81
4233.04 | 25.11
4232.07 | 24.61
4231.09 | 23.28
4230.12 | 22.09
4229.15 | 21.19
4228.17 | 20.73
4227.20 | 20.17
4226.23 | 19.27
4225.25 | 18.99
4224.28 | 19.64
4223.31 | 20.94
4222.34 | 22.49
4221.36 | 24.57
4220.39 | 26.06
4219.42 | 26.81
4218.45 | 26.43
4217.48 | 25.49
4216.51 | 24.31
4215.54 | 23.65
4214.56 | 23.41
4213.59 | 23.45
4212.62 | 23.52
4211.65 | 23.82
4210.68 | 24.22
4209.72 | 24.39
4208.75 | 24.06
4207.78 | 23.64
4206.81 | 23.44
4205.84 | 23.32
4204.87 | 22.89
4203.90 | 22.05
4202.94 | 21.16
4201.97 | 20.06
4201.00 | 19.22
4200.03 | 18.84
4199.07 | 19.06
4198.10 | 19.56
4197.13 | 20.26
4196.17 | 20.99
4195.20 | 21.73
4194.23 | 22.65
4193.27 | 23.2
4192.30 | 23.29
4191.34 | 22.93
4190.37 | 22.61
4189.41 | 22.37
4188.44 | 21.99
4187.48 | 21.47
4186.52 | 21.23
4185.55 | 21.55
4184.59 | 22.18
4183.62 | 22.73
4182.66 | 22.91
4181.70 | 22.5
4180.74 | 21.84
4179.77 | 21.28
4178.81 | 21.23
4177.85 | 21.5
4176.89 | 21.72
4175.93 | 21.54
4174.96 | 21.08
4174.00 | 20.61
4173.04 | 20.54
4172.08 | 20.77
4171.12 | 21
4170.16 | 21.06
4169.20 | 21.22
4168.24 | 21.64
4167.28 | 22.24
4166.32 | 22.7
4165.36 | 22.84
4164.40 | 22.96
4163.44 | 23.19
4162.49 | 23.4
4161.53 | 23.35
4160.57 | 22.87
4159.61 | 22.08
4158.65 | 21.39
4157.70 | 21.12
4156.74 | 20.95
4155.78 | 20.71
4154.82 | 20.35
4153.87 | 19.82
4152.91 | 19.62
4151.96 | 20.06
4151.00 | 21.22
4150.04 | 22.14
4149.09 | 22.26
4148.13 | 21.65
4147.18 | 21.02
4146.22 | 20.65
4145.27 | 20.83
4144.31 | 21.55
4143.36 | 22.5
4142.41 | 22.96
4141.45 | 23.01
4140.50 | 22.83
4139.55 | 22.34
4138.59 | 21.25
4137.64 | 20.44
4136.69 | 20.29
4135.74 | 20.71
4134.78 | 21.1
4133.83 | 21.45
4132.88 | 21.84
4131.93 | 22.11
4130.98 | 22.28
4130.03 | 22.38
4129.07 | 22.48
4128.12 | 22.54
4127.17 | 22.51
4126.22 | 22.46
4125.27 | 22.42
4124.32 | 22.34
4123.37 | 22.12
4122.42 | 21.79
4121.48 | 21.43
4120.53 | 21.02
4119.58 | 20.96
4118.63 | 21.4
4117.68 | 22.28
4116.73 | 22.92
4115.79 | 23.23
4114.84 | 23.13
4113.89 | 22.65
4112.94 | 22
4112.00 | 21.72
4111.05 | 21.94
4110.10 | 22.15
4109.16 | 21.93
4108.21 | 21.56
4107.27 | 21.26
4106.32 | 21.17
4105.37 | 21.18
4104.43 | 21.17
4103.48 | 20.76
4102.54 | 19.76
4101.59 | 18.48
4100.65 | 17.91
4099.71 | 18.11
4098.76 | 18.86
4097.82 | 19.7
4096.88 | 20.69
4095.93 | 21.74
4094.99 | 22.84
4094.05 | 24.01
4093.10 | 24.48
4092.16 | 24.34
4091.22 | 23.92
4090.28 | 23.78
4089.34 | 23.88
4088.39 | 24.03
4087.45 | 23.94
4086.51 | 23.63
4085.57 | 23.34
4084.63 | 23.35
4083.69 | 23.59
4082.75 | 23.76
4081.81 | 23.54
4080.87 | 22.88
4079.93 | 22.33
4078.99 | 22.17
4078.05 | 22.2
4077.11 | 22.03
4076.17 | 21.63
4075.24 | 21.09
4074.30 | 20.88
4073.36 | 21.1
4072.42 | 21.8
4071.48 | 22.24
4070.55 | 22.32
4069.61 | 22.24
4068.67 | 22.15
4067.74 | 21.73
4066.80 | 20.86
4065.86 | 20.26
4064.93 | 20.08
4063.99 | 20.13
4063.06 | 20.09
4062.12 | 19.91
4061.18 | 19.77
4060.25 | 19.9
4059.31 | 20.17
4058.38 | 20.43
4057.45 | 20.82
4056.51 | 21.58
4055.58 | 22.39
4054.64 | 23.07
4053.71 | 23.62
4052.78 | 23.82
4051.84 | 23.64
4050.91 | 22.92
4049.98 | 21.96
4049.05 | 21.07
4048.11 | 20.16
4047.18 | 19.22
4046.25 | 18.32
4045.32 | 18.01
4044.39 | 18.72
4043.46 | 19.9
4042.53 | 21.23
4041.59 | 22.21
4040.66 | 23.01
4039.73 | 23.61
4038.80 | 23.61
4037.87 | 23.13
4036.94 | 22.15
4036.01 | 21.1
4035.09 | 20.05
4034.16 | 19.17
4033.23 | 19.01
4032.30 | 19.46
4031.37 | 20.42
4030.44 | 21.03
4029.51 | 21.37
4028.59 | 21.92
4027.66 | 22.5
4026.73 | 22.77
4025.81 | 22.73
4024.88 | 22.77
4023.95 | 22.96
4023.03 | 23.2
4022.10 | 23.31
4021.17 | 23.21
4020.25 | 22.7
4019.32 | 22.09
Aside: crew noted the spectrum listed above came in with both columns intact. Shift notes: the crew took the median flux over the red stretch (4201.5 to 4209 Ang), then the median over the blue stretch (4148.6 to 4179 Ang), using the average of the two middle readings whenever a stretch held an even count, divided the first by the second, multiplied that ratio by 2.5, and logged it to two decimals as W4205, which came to 2.71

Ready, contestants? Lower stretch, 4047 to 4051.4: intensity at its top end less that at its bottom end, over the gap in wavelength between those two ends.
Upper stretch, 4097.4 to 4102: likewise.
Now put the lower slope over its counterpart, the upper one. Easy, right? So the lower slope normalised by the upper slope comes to -3.1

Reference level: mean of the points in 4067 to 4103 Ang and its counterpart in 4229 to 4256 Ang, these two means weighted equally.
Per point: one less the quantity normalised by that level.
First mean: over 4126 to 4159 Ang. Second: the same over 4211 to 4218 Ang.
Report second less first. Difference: -0.11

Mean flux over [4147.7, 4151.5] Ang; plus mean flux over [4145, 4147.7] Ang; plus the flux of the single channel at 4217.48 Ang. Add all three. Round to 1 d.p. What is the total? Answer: 68.1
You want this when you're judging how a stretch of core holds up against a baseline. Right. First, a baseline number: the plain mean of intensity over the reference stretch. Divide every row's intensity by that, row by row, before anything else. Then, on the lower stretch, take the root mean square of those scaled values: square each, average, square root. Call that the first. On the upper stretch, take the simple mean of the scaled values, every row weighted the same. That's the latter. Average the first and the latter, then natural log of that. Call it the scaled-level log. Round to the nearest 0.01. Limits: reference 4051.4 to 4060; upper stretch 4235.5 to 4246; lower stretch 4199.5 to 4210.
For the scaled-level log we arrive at 0.03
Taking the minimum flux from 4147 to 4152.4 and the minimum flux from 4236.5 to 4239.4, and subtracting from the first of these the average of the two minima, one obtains -1.0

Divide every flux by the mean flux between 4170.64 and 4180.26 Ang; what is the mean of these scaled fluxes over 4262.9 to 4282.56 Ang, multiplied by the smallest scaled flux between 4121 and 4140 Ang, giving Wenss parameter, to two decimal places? 1.07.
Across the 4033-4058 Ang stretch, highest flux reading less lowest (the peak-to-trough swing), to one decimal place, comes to 5.8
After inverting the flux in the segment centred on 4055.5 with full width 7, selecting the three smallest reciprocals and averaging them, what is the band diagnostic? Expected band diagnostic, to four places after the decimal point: 0.0426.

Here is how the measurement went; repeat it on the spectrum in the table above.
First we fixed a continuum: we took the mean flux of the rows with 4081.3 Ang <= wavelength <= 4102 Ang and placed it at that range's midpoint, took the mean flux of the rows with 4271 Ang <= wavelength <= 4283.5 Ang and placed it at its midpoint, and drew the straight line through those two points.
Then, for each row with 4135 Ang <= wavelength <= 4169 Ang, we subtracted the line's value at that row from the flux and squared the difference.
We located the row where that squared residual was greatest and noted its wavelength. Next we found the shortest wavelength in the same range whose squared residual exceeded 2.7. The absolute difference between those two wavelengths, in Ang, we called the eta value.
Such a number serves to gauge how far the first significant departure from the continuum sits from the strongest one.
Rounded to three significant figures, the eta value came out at 17.2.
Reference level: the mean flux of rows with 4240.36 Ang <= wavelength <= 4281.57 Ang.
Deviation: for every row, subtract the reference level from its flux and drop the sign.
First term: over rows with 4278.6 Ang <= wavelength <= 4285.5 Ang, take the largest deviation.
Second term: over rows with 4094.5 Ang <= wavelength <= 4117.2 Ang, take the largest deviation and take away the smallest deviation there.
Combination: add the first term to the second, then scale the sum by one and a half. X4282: 9.9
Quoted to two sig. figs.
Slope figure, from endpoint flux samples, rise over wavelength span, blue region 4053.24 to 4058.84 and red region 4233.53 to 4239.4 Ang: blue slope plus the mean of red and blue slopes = -1.3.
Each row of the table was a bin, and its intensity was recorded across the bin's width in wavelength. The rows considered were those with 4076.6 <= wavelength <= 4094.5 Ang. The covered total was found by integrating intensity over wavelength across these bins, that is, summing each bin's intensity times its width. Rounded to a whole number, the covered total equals 419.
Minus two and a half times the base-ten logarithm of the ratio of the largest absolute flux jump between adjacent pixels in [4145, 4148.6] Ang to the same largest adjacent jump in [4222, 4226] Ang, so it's 1.0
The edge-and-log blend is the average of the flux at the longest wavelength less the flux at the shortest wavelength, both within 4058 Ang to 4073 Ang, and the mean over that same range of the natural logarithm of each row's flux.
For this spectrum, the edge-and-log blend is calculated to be 2.2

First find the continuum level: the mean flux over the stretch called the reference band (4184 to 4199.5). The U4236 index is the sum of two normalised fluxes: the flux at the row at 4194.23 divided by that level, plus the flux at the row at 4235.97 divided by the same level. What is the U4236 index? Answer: 2.12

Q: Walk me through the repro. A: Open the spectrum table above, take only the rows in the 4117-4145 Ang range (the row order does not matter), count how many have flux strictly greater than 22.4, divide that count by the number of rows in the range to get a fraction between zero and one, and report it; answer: 0.31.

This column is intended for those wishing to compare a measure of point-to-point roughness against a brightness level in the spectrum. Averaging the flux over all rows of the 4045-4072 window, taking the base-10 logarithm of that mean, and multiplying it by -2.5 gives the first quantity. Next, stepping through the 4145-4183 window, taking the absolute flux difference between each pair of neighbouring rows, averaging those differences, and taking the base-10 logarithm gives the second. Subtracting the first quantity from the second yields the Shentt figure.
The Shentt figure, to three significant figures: 2.88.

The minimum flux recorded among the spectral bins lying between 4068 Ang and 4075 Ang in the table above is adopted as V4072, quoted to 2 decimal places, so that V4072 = 20.88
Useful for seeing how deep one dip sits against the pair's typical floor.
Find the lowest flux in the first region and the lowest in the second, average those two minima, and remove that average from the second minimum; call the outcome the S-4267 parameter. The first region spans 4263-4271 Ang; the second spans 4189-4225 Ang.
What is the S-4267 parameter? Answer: -1.0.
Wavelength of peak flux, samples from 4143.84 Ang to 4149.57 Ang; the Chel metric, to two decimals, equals 4149.09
